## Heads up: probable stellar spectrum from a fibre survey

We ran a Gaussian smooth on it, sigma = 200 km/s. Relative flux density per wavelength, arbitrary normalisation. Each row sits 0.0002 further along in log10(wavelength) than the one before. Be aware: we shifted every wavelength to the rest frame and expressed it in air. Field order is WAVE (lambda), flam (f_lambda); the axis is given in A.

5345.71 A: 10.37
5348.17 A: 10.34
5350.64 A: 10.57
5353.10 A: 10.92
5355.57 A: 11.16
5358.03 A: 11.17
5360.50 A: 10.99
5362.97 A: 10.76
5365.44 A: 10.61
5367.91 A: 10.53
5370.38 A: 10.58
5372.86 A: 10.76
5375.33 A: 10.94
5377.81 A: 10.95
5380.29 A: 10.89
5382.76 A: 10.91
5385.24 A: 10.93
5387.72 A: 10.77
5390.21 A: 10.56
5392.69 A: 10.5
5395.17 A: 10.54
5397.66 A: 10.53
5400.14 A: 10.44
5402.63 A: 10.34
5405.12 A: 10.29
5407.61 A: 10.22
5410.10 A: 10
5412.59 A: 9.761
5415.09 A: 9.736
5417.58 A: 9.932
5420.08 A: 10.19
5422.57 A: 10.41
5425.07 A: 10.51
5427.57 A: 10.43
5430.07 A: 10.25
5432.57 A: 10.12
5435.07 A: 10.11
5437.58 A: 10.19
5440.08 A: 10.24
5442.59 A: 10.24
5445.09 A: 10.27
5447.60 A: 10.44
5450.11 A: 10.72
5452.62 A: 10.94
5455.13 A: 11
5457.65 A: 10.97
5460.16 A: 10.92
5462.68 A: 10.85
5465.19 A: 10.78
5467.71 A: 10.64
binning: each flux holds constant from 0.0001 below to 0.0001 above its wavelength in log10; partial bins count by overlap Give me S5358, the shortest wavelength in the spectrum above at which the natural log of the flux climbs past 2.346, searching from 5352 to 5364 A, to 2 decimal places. 5353.10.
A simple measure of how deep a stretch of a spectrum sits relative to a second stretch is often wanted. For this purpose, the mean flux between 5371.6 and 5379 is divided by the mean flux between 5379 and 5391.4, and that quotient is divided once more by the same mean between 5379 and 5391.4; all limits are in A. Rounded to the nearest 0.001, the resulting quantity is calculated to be 0.093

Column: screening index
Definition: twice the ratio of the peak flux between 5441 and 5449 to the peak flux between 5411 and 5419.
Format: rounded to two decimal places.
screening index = 2.10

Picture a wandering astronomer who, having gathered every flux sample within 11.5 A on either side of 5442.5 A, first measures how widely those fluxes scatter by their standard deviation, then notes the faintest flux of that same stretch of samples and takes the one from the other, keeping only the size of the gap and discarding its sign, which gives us 9.8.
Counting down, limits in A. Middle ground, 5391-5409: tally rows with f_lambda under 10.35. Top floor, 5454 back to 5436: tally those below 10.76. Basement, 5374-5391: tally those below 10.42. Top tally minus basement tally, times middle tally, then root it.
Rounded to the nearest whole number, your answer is 4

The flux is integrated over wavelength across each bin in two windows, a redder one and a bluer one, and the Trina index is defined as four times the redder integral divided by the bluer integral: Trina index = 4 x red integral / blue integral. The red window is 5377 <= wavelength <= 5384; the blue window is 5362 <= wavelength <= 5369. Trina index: 4.1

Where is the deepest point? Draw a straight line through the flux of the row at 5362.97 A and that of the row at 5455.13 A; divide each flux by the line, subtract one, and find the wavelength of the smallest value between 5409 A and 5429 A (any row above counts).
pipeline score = 5415.09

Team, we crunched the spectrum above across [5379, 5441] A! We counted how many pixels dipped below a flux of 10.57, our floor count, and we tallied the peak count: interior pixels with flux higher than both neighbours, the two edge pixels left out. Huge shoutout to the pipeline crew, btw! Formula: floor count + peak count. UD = 24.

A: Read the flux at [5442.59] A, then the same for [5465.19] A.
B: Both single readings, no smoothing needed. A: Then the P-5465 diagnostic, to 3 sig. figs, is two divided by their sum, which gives 0.0951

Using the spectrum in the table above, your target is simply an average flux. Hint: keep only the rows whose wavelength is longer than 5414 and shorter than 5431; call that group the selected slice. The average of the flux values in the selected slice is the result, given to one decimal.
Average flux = 10.2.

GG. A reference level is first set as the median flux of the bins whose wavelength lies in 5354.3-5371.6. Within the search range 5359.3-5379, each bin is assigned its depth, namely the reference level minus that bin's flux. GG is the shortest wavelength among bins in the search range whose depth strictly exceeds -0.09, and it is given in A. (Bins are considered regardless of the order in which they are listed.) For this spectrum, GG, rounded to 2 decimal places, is 5362.97 A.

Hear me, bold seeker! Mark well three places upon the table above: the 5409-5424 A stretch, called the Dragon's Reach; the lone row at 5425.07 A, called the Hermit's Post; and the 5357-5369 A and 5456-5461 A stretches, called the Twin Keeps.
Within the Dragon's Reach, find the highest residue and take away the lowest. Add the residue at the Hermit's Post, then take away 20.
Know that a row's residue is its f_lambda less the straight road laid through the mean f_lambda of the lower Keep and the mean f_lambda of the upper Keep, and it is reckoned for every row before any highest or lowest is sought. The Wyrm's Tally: -19.7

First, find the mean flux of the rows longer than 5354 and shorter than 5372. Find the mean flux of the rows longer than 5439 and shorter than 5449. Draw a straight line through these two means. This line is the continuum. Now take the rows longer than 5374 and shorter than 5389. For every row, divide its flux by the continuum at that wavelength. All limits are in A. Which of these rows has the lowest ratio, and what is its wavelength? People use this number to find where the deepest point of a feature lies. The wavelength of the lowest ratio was 5387.72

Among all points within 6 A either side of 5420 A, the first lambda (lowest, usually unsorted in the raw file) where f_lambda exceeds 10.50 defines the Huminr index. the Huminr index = 5425.07 A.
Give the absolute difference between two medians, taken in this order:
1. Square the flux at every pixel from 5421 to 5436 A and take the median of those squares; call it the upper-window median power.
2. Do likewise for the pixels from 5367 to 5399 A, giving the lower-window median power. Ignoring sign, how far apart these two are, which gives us 9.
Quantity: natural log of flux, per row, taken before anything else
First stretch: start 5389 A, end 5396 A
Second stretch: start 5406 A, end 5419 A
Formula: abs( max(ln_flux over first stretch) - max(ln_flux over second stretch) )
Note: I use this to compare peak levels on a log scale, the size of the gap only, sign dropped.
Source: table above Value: 0.033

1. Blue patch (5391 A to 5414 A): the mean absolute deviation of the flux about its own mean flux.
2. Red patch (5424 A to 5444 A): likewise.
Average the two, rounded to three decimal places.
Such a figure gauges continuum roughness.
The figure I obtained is 0.152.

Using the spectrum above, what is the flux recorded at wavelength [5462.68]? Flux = 10.85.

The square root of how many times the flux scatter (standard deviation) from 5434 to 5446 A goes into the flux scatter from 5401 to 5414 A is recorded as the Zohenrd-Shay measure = 1.95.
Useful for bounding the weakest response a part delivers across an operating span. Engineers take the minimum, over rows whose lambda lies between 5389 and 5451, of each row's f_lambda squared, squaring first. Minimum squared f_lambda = 95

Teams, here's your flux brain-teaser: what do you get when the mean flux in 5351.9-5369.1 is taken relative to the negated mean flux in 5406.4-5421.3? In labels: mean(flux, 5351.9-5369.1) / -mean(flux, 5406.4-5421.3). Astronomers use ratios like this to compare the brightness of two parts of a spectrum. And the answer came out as -1.09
